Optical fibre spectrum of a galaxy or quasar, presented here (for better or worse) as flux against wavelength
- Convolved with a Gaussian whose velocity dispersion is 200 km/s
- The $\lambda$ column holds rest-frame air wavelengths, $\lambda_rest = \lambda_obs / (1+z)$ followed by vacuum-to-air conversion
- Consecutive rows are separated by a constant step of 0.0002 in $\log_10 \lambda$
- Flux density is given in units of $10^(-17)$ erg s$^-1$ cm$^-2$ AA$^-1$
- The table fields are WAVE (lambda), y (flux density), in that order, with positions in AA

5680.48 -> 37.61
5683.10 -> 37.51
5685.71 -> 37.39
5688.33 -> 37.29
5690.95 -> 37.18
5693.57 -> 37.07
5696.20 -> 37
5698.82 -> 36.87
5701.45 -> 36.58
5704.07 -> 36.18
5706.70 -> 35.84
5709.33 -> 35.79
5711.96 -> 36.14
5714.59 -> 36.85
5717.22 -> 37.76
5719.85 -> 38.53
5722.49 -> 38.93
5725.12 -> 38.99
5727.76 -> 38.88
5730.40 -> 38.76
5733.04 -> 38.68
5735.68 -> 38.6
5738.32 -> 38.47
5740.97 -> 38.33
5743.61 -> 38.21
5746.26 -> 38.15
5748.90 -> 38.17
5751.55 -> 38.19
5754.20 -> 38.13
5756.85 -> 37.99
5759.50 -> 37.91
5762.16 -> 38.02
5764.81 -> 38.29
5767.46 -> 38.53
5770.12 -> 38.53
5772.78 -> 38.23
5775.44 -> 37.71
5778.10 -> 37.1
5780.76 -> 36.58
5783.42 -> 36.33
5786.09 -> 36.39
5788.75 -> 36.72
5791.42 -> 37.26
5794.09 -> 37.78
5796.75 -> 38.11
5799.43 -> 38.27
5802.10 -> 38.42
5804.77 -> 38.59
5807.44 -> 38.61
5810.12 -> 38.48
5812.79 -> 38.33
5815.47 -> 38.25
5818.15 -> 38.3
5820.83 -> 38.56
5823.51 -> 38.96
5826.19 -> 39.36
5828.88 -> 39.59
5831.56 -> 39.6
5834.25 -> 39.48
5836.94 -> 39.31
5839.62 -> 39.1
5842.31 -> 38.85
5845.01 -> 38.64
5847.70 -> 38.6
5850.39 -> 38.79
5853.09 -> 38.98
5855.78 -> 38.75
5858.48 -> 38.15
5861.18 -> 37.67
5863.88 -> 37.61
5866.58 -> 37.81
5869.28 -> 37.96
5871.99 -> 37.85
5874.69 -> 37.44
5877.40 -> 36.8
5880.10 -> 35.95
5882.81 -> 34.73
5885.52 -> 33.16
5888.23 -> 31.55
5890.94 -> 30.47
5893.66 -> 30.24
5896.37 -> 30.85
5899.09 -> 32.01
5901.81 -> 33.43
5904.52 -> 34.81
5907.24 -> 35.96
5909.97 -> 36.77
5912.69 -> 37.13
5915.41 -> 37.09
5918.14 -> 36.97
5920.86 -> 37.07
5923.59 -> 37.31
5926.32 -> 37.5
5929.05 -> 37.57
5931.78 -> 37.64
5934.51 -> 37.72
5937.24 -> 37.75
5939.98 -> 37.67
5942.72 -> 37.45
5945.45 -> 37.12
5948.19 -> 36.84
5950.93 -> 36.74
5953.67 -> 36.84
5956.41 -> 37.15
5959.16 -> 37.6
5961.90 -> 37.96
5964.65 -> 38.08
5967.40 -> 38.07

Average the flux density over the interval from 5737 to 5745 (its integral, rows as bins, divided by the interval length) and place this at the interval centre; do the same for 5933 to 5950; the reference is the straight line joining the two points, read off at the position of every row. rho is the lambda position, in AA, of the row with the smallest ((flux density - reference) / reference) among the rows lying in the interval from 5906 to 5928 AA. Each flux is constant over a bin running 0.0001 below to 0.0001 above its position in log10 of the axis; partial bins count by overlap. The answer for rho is 5907.24 AA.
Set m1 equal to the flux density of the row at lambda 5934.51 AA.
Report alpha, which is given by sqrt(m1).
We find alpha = 6.14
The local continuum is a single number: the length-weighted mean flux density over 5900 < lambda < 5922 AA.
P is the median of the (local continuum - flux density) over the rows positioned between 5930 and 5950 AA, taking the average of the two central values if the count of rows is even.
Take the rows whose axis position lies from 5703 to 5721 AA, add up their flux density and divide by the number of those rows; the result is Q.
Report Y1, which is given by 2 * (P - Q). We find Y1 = -77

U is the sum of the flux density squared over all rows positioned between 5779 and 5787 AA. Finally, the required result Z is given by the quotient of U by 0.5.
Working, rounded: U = 3982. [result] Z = 7964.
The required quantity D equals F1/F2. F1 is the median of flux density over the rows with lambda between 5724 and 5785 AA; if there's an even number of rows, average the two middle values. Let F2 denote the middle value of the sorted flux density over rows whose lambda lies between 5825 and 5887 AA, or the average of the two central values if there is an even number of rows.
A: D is 0.99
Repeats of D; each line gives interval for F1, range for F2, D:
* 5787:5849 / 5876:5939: 1.05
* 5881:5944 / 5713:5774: 0.97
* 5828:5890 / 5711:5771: 1.00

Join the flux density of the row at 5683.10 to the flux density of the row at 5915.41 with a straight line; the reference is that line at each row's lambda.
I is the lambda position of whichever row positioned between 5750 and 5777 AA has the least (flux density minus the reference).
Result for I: 5775.44 AA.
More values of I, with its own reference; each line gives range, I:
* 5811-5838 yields 5815.47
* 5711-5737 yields 5711.96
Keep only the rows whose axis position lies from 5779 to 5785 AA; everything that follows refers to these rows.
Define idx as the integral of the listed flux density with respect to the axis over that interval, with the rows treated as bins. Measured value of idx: 219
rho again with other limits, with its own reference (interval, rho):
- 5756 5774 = 5759.50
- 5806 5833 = 5815.47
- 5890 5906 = 5893.66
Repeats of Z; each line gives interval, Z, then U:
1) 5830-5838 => 9344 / 4672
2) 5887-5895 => 5677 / 2838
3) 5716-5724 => 8852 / 4426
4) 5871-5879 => 8377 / 4189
